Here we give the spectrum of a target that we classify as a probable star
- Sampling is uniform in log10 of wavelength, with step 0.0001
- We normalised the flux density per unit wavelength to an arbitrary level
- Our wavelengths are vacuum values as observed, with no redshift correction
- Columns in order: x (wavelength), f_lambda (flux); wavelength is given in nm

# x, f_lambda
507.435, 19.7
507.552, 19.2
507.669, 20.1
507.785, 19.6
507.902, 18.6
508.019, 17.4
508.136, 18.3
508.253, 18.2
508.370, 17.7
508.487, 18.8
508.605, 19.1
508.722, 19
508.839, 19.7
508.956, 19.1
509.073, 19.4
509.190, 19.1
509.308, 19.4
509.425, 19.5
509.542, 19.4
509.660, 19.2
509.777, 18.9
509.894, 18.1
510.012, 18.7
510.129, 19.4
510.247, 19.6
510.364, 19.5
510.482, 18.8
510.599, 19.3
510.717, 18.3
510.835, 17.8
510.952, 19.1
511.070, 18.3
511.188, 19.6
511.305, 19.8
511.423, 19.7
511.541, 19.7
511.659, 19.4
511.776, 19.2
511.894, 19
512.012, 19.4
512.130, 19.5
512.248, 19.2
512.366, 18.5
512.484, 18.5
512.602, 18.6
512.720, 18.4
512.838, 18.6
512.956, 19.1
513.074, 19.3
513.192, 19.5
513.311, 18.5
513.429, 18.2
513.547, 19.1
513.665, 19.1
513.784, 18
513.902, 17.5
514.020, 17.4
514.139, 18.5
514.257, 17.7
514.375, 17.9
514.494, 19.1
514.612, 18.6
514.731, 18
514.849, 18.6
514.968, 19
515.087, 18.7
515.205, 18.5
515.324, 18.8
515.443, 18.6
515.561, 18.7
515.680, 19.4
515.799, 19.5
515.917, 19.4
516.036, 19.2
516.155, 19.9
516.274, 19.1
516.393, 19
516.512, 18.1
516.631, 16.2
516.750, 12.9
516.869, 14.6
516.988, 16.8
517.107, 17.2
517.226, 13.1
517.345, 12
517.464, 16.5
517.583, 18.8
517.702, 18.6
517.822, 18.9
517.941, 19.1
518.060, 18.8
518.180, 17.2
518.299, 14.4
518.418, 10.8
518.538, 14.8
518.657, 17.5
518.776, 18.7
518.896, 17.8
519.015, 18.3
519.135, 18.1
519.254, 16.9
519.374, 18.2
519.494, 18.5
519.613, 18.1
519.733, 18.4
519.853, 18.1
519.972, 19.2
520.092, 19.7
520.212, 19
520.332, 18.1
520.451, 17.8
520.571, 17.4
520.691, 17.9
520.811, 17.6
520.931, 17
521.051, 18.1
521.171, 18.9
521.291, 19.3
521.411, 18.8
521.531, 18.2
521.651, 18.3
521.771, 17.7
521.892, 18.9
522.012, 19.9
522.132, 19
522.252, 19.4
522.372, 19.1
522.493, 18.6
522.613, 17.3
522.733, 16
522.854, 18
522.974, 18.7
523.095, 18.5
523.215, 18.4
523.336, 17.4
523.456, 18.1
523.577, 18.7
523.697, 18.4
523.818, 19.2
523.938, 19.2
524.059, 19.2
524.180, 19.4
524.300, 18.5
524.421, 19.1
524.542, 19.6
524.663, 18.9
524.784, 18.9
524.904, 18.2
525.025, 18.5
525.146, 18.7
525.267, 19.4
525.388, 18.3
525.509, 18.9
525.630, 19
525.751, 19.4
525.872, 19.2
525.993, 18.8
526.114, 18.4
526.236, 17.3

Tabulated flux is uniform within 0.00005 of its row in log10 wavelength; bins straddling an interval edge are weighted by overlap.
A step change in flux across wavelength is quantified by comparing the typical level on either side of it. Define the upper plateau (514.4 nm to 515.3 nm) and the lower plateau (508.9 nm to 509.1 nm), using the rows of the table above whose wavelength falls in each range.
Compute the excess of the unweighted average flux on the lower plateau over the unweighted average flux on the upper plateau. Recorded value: 0.6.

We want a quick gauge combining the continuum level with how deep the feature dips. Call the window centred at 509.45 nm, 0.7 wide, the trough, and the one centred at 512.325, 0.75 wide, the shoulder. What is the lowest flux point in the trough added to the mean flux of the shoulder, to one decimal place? 37.8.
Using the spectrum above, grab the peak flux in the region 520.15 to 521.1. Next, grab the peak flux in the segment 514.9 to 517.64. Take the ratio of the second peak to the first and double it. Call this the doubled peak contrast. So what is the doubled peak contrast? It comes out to 2.09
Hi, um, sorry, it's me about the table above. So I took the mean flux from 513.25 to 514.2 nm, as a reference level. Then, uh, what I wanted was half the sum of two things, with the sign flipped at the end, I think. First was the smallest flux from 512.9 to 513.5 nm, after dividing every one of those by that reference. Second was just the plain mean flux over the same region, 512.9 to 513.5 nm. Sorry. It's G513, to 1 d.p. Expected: -10.0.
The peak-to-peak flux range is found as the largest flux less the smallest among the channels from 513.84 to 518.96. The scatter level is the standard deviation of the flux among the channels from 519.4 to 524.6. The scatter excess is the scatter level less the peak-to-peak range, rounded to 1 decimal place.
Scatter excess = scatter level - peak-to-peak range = -8.3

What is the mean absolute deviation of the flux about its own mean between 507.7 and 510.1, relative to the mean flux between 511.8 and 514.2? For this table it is 0.027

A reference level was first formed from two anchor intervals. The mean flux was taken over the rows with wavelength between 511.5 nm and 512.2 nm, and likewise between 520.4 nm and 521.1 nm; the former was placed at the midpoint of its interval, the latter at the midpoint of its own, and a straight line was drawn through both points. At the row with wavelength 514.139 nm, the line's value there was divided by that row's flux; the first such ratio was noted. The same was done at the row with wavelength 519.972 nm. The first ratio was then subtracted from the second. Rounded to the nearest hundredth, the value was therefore -0.10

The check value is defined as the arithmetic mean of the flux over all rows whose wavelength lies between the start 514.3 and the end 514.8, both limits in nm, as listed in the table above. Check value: 18.4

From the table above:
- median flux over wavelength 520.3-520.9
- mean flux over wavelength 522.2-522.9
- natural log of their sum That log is 3.58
